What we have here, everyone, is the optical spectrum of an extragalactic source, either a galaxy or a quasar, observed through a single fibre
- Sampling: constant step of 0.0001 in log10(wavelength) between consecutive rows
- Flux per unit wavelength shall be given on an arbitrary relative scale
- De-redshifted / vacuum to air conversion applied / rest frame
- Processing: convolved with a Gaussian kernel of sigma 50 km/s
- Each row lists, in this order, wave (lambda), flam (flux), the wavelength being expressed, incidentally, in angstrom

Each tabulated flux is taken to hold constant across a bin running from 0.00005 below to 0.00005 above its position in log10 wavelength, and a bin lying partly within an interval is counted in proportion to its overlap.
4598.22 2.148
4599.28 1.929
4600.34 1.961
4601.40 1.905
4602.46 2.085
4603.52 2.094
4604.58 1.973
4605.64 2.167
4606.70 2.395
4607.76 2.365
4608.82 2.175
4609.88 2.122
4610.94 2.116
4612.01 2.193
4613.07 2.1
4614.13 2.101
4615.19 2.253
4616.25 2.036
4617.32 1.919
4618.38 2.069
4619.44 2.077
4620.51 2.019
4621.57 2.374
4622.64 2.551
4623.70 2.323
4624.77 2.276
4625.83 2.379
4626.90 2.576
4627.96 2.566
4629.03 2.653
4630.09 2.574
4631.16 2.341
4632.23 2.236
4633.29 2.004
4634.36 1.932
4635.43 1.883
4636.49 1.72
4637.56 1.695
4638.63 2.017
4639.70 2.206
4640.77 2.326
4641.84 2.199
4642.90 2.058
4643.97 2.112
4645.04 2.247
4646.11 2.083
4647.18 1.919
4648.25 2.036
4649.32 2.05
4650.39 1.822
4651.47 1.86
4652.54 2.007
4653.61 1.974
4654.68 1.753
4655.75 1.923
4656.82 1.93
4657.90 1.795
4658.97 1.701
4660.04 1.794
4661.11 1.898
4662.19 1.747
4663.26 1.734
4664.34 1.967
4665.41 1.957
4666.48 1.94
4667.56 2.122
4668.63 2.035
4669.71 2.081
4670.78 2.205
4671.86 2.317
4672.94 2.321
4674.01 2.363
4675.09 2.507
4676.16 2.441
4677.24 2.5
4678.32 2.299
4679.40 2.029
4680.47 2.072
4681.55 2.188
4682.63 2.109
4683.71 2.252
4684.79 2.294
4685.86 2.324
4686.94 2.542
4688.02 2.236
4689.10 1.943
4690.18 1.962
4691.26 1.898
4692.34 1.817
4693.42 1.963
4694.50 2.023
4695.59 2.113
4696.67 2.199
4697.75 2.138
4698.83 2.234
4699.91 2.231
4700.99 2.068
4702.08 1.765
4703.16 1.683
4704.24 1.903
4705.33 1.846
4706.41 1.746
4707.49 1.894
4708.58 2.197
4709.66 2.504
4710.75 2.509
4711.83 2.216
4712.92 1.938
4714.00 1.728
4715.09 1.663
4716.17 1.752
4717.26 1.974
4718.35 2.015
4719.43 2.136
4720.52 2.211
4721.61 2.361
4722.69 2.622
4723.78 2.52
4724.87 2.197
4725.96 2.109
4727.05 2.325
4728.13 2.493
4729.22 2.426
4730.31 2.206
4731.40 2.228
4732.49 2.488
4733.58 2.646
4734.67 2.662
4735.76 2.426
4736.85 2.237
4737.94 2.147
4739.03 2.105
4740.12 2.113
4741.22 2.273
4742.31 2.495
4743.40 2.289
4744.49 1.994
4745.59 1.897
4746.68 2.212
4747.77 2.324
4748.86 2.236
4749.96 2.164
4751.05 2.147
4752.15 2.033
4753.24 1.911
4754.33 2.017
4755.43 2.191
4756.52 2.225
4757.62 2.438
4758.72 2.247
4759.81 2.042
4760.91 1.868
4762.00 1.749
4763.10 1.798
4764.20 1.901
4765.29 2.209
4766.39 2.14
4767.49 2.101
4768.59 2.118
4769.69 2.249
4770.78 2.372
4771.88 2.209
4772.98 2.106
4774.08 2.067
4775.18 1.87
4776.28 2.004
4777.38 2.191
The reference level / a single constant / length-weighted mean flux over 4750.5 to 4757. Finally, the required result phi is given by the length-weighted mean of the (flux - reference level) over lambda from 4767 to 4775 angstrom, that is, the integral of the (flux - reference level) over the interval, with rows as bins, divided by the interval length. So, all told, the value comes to 0.073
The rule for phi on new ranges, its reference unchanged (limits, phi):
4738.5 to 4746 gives 0.083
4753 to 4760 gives 0.081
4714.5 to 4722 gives -0.081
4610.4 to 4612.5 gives 0.065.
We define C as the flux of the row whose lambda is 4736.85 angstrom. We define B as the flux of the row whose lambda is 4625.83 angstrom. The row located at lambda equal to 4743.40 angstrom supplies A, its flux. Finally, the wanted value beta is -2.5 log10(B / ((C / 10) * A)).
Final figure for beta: -1.67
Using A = 2.289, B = 2.379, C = 2.237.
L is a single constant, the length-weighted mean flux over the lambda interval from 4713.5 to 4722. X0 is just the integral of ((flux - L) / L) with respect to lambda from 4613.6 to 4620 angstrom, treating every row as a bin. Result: 0.33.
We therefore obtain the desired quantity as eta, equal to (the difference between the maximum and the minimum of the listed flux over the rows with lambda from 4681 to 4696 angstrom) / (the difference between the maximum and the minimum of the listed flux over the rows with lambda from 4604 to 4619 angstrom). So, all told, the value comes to 1.52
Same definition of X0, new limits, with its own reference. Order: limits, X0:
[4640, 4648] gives 0.65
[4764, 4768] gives 0.27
